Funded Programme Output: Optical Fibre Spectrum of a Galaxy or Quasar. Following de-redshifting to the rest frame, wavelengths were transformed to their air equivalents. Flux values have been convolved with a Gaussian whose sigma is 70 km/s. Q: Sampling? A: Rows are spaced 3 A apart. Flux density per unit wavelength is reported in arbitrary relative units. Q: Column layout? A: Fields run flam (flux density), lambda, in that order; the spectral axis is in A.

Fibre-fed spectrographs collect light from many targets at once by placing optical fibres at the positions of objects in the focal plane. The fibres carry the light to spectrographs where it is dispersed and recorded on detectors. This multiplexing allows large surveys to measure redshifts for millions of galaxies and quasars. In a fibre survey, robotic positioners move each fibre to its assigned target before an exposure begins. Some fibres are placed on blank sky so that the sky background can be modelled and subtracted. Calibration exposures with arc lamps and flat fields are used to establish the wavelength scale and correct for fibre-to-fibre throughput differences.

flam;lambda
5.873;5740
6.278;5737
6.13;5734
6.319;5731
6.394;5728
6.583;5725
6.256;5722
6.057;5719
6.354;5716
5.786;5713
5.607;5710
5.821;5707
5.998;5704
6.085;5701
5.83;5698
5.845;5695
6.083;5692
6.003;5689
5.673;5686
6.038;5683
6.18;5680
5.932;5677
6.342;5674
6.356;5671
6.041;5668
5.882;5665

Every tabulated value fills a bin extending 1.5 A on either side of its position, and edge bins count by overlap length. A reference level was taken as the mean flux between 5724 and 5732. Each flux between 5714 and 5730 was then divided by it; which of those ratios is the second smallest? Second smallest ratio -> 0.973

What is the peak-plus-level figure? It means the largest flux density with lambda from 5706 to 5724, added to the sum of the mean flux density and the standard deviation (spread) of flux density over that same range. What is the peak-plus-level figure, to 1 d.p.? 12.6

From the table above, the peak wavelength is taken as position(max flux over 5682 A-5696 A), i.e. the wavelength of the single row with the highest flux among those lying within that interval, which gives 5692 A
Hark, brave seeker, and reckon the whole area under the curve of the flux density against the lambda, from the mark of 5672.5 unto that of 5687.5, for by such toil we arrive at 90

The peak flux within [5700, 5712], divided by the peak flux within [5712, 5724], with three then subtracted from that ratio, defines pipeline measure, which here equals -2.04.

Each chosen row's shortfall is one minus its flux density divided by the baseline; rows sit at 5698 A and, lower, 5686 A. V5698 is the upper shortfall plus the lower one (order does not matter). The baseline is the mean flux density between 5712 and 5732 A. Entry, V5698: 0.16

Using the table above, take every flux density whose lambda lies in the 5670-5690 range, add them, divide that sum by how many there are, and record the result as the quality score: 6.07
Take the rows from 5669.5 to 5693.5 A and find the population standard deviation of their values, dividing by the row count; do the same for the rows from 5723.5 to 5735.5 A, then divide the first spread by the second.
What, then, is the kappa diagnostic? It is 1.29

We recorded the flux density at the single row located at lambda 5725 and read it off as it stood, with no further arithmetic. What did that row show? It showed 6.583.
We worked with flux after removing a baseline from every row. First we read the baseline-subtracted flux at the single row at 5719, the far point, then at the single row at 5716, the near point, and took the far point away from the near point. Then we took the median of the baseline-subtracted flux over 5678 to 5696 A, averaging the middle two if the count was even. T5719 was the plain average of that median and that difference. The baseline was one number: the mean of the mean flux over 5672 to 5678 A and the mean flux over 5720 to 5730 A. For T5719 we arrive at 0.0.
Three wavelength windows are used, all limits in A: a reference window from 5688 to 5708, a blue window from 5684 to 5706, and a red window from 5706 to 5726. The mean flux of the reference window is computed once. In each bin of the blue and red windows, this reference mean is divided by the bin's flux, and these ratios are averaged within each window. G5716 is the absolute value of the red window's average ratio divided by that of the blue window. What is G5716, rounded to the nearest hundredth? 0.98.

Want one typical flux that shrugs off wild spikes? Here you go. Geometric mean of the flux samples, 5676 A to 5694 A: 6.0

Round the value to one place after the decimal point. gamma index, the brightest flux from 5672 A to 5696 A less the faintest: 0.7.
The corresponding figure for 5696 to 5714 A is 0.5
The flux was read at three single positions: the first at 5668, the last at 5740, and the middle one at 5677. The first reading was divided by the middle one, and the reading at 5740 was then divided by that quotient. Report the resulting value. 5.77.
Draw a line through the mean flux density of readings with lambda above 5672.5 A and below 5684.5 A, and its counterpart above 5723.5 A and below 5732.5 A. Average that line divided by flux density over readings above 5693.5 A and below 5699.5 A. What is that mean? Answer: 1.07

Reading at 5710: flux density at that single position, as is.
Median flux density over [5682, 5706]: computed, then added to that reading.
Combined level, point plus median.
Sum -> 11.6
